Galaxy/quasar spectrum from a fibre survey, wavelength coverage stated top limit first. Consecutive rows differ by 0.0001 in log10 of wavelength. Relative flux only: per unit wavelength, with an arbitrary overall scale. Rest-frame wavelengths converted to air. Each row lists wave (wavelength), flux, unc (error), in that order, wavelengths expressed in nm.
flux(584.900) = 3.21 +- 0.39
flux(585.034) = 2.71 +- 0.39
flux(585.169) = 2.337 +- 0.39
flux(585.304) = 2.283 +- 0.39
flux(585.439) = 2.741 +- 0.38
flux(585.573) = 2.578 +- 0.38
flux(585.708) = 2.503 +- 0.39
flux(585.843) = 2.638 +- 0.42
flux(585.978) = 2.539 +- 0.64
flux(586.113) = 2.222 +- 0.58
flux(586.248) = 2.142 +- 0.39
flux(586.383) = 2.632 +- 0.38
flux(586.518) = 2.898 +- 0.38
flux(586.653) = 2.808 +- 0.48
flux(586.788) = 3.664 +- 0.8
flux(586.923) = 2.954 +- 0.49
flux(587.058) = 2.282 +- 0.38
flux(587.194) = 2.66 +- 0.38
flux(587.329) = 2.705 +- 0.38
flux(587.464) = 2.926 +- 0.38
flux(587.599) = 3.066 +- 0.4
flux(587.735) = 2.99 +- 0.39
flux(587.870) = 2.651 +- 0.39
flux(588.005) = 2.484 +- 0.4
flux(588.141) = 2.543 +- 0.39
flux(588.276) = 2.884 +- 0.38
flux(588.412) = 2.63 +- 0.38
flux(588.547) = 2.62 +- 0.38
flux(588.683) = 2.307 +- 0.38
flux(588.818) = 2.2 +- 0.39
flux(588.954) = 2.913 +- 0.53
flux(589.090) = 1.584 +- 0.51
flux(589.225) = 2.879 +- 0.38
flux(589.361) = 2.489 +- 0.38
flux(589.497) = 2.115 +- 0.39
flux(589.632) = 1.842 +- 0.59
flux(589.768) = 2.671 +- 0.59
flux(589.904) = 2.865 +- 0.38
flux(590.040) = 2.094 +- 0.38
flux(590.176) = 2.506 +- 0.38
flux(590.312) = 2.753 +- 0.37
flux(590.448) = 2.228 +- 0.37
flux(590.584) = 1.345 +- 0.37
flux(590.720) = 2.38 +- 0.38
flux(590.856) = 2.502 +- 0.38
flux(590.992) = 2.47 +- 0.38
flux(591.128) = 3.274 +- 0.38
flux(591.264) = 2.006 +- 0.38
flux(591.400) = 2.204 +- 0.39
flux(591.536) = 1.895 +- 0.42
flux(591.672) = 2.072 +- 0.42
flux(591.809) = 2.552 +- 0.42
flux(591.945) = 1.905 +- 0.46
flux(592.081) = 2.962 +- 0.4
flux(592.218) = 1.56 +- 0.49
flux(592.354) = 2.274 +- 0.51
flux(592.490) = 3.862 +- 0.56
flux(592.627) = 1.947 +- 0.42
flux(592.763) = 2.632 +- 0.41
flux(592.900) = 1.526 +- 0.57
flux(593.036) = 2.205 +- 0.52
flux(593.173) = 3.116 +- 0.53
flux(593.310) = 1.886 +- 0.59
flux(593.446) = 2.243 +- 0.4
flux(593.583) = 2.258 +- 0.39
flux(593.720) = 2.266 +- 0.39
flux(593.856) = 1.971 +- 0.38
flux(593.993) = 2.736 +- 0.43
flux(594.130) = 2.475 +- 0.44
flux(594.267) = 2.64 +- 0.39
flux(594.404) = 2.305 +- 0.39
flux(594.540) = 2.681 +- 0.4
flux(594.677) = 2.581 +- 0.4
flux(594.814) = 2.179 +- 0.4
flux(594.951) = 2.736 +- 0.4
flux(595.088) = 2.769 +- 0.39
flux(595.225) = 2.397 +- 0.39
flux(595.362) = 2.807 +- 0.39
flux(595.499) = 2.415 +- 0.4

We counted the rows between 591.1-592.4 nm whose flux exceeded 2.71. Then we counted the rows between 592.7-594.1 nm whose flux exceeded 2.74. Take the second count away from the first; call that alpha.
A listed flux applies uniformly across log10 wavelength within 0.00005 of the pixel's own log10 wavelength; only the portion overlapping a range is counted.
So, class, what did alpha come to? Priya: 1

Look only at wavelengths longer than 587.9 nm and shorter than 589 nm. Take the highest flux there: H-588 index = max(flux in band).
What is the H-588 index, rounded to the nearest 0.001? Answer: 2.913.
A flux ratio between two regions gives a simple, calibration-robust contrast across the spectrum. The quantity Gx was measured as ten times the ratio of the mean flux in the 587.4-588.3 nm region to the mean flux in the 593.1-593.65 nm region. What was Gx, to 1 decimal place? 11.8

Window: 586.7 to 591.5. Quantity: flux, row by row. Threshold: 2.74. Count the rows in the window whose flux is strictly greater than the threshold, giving 11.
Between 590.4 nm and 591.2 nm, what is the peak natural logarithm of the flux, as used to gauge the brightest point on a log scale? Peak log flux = 1.19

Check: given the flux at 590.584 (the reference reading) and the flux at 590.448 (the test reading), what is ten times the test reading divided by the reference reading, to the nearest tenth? 16.6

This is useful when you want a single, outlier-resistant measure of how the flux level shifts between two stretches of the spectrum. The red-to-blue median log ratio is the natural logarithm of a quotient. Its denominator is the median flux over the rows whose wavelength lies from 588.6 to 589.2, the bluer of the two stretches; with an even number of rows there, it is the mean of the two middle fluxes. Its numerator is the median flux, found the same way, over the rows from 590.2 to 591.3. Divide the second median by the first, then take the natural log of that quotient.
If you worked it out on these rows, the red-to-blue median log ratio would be 0.1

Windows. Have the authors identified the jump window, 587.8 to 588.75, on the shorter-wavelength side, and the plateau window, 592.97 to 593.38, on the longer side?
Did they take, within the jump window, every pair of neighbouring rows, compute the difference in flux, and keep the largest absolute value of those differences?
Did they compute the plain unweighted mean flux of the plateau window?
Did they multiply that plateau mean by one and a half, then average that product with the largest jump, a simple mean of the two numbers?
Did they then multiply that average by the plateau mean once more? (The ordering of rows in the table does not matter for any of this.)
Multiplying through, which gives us 4.7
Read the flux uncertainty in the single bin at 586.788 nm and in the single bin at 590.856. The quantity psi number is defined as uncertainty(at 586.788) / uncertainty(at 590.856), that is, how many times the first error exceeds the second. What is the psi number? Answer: 2.11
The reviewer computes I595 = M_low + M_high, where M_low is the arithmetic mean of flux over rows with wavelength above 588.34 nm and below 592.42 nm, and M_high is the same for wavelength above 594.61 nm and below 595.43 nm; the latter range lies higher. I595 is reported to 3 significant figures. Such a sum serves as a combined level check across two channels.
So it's 4.91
